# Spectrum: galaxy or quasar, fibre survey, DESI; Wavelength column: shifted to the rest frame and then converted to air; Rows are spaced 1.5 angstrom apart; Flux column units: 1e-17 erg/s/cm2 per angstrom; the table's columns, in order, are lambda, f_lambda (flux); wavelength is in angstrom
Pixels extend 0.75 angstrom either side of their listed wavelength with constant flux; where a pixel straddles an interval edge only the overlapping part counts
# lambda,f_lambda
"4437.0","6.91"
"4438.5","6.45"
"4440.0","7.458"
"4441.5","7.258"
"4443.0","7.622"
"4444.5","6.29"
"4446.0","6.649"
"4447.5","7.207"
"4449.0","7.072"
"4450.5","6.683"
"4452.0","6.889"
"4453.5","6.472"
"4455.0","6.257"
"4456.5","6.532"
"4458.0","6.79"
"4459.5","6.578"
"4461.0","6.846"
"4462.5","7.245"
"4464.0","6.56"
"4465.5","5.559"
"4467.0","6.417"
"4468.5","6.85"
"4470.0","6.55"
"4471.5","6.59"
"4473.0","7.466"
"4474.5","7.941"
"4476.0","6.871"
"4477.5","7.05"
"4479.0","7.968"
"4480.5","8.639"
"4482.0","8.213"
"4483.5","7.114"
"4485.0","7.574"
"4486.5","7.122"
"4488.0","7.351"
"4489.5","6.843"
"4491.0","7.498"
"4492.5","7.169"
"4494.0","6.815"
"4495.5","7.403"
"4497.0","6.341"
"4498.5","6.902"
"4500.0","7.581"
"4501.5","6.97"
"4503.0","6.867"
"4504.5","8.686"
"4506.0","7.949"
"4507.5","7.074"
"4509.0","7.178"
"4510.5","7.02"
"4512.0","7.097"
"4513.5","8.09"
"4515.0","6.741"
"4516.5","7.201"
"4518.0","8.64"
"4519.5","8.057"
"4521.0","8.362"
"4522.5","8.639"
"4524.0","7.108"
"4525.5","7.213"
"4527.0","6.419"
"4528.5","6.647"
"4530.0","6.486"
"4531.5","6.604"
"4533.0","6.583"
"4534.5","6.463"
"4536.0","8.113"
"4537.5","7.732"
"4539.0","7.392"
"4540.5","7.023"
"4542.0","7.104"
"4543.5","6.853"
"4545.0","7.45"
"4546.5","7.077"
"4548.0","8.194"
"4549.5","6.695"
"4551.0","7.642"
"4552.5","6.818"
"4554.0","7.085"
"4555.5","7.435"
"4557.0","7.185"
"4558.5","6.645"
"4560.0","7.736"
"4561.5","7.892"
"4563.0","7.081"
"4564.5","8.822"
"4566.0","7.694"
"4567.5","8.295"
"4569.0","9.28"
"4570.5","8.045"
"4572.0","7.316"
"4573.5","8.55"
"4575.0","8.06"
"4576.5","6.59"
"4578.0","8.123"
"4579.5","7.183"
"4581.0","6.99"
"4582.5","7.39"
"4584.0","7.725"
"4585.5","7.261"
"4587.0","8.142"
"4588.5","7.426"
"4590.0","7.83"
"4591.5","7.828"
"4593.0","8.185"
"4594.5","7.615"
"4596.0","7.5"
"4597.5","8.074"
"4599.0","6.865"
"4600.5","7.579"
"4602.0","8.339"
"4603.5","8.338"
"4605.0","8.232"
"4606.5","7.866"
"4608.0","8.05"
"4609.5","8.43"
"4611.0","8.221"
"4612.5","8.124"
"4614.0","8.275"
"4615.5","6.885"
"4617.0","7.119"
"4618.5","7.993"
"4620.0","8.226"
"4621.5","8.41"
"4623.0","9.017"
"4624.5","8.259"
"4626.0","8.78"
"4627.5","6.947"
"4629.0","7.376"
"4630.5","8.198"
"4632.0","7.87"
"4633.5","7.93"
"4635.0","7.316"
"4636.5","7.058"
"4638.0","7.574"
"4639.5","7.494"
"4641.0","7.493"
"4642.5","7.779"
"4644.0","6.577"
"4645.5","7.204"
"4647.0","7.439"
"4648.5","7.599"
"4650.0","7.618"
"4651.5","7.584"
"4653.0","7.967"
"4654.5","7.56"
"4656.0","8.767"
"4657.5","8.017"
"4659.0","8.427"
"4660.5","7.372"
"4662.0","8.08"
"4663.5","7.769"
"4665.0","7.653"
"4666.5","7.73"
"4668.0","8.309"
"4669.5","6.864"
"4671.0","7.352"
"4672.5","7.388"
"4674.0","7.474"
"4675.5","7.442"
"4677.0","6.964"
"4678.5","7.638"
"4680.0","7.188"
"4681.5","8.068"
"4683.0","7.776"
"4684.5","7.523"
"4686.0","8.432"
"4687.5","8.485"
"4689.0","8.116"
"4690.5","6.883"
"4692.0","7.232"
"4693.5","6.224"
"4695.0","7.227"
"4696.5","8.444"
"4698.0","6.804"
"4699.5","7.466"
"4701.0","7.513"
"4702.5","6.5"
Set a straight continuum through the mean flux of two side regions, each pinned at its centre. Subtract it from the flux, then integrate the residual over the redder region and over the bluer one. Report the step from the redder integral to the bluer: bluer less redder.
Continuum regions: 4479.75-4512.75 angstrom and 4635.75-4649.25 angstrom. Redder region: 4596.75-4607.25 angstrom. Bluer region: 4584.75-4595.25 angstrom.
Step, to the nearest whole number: -1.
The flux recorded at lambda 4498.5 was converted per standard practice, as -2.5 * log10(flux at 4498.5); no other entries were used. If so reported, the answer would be -2.10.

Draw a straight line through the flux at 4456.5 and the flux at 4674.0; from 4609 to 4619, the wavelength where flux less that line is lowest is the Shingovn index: 4615.5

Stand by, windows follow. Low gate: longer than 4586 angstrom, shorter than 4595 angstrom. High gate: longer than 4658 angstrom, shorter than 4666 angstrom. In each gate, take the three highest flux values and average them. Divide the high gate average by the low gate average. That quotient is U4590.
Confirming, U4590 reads 1.00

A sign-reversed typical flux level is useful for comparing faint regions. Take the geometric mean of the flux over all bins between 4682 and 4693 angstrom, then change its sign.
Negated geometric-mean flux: -7.76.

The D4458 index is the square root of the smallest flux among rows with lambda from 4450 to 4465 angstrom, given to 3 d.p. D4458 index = 2.501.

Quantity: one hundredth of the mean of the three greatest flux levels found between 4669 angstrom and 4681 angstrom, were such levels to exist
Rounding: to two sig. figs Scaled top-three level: 0.075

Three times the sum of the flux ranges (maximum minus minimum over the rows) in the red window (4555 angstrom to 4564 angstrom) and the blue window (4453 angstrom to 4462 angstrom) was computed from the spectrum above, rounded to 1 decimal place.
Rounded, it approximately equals 5.5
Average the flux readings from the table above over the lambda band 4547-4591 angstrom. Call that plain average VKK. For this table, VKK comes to 7.6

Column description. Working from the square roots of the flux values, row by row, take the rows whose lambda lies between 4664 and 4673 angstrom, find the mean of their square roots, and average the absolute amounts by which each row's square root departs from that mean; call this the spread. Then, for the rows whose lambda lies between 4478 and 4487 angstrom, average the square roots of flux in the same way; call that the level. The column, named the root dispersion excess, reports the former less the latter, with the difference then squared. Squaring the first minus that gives 7.41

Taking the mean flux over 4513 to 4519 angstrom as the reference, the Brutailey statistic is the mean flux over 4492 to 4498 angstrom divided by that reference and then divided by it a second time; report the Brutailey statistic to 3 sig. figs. 0.118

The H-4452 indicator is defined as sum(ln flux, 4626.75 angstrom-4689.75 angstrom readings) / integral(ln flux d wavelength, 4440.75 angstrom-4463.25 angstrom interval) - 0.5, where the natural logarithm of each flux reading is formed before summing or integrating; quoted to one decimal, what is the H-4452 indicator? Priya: 1.5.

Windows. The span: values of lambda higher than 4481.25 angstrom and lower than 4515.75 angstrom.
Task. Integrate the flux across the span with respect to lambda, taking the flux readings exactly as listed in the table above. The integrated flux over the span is 251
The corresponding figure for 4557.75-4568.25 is 81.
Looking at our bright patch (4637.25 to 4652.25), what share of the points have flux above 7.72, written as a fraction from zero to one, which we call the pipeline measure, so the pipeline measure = 0.1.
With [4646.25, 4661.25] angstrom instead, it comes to 0.4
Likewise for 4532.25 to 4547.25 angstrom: 0.2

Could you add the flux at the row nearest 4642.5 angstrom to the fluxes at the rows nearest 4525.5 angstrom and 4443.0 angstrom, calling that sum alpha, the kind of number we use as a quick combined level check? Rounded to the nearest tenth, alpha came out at 22.6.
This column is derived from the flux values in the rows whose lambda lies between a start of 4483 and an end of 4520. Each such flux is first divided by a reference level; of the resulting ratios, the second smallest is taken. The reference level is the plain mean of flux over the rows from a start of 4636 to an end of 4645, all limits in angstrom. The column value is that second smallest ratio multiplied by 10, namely 9.2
